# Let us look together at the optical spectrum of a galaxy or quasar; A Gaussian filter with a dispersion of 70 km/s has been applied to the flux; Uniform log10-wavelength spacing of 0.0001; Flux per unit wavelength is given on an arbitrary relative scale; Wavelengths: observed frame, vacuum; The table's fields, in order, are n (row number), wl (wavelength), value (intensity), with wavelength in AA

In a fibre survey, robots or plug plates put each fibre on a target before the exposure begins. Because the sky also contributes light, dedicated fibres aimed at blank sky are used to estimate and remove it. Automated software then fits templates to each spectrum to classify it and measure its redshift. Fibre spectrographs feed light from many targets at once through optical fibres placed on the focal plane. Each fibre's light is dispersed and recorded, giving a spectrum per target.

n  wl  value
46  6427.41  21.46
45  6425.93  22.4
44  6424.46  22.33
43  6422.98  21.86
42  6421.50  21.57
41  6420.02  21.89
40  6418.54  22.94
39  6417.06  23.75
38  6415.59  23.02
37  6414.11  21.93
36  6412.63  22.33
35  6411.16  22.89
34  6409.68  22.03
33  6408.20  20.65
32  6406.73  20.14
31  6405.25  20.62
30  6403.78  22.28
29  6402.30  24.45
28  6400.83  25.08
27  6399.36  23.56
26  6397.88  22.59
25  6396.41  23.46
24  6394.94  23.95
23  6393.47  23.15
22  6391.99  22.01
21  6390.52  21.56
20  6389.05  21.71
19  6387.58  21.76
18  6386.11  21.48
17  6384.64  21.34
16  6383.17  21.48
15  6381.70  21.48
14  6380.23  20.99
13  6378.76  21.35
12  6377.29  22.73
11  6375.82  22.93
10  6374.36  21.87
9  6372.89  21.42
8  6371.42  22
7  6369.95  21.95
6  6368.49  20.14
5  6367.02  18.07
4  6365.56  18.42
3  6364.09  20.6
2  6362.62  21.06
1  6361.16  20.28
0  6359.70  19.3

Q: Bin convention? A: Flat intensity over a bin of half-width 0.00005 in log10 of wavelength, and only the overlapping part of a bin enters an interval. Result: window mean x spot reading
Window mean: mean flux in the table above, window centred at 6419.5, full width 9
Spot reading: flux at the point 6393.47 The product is 521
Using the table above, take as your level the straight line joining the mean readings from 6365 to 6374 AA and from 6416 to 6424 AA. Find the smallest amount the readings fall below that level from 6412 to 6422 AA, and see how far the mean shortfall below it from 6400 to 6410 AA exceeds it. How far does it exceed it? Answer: 1.1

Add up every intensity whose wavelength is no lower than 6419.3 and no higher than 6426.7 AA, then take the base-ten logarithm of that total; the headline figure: 2.042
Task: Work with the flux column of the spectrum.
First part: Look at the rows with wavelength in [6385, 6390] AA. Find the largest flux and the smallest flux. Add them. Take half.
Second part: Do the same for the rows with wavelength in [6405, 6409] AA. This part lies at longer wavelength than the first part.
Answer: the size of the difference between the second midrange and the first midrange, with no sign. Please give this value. 1.2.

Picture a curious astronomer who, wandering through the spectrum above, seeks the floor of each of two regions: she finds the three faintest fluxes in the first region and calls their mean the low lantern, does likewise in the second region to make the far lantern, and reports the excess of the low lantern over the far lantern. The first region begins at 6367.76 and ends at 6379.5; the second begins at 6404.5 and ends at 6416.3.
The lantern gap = 0.5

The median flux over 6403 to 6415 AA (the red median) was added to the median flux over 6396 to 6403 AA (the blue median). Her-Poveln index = 45.5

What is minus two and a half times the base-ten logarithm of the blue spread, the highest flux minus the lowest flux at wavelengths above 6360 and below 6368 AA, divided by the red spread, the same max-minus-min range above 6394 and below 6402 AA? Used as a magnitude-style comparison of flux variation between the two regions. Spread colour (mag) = -0.20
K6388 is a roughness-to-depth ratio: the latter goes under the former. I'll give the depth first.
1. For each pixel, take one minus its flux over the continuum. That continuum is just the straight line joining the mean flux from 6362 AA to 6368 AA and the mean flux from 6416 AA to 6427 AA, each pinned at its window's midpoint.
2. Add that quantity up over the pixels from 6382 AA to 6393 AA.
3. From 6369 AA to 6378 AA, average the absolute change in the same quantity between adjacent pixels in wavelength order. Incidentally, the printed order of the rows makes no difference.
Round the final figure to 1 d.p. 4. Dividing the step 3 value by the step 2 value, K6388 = -0.1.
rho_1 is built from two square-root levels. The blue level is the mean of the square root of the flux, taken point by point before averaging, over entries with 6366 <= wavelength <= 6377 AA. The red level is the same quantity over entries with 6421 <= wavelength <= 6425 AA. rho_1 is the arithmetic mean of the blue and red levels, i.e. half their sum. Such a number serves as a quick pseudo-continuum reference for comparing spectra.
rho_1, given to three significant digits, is 4.64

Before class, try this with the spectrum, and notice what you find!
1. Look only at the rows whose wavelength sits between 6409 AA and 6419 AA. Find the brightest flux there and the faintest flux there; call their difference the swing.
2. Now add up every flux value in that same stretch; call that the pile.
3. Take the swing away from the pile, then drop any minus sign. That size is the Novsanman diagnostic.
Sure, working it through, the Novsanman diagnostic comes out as 157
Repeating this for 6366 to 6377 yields 144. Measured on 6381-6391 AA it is 150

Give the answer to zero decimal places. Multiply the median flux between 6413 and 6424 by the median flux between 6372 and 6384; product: 471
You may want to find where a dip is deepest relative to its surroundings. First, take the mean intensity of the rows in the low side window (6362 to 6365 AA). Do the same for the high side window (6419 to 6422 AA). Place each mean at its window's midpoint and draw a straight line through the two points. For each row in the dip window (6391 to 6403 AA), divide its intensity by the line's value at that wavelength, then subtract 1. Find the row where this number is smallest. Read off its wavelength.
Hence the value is 6391.99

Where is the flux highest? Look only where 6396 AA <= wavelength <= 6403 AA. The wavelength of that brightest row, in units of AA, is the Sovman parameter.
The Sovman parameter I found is 6400.83 AA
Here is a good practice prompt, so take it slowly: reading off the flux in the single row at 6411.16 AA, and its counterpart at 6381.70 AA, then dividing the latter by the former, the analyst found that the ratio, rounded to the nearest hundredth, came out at 0.94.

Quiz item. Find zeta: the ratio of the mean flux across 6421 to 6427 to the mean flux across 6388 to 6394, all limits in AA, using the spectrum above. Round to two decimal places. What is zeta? 1.00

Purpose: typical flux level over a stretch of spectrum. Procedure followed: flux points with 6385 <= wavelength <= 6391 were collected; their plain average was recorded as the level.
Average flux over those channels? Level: 21.6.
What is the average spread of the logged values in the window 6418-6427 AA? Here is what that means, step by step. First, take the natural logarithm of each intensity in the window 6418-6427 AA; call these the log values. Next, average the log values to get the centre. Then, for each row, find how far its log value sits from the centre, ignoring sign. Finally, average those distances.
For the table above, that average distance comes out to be 0.02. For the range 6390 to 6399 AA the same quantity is 0.03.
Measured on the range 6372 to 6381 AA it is 0.03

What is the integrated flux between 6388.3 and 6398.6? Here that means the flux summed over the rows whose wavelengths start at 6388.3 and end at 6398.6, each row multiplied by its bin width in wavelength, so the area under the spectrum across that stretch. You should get 233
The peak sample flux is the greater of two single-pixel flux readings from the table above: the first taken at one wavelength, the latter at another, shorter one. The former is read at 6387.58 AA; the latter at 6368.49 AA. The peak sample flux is 21.8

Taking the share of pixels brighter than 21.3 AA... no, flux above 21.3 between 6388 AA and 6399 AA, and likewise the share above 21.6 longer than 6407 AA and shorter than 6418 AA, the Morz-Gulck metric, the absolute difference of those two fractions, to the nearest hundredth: 0.14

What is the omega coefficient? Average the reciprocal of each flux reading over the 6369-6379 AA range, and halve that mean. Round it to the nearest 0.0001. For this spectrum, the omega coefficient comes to 0.0227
